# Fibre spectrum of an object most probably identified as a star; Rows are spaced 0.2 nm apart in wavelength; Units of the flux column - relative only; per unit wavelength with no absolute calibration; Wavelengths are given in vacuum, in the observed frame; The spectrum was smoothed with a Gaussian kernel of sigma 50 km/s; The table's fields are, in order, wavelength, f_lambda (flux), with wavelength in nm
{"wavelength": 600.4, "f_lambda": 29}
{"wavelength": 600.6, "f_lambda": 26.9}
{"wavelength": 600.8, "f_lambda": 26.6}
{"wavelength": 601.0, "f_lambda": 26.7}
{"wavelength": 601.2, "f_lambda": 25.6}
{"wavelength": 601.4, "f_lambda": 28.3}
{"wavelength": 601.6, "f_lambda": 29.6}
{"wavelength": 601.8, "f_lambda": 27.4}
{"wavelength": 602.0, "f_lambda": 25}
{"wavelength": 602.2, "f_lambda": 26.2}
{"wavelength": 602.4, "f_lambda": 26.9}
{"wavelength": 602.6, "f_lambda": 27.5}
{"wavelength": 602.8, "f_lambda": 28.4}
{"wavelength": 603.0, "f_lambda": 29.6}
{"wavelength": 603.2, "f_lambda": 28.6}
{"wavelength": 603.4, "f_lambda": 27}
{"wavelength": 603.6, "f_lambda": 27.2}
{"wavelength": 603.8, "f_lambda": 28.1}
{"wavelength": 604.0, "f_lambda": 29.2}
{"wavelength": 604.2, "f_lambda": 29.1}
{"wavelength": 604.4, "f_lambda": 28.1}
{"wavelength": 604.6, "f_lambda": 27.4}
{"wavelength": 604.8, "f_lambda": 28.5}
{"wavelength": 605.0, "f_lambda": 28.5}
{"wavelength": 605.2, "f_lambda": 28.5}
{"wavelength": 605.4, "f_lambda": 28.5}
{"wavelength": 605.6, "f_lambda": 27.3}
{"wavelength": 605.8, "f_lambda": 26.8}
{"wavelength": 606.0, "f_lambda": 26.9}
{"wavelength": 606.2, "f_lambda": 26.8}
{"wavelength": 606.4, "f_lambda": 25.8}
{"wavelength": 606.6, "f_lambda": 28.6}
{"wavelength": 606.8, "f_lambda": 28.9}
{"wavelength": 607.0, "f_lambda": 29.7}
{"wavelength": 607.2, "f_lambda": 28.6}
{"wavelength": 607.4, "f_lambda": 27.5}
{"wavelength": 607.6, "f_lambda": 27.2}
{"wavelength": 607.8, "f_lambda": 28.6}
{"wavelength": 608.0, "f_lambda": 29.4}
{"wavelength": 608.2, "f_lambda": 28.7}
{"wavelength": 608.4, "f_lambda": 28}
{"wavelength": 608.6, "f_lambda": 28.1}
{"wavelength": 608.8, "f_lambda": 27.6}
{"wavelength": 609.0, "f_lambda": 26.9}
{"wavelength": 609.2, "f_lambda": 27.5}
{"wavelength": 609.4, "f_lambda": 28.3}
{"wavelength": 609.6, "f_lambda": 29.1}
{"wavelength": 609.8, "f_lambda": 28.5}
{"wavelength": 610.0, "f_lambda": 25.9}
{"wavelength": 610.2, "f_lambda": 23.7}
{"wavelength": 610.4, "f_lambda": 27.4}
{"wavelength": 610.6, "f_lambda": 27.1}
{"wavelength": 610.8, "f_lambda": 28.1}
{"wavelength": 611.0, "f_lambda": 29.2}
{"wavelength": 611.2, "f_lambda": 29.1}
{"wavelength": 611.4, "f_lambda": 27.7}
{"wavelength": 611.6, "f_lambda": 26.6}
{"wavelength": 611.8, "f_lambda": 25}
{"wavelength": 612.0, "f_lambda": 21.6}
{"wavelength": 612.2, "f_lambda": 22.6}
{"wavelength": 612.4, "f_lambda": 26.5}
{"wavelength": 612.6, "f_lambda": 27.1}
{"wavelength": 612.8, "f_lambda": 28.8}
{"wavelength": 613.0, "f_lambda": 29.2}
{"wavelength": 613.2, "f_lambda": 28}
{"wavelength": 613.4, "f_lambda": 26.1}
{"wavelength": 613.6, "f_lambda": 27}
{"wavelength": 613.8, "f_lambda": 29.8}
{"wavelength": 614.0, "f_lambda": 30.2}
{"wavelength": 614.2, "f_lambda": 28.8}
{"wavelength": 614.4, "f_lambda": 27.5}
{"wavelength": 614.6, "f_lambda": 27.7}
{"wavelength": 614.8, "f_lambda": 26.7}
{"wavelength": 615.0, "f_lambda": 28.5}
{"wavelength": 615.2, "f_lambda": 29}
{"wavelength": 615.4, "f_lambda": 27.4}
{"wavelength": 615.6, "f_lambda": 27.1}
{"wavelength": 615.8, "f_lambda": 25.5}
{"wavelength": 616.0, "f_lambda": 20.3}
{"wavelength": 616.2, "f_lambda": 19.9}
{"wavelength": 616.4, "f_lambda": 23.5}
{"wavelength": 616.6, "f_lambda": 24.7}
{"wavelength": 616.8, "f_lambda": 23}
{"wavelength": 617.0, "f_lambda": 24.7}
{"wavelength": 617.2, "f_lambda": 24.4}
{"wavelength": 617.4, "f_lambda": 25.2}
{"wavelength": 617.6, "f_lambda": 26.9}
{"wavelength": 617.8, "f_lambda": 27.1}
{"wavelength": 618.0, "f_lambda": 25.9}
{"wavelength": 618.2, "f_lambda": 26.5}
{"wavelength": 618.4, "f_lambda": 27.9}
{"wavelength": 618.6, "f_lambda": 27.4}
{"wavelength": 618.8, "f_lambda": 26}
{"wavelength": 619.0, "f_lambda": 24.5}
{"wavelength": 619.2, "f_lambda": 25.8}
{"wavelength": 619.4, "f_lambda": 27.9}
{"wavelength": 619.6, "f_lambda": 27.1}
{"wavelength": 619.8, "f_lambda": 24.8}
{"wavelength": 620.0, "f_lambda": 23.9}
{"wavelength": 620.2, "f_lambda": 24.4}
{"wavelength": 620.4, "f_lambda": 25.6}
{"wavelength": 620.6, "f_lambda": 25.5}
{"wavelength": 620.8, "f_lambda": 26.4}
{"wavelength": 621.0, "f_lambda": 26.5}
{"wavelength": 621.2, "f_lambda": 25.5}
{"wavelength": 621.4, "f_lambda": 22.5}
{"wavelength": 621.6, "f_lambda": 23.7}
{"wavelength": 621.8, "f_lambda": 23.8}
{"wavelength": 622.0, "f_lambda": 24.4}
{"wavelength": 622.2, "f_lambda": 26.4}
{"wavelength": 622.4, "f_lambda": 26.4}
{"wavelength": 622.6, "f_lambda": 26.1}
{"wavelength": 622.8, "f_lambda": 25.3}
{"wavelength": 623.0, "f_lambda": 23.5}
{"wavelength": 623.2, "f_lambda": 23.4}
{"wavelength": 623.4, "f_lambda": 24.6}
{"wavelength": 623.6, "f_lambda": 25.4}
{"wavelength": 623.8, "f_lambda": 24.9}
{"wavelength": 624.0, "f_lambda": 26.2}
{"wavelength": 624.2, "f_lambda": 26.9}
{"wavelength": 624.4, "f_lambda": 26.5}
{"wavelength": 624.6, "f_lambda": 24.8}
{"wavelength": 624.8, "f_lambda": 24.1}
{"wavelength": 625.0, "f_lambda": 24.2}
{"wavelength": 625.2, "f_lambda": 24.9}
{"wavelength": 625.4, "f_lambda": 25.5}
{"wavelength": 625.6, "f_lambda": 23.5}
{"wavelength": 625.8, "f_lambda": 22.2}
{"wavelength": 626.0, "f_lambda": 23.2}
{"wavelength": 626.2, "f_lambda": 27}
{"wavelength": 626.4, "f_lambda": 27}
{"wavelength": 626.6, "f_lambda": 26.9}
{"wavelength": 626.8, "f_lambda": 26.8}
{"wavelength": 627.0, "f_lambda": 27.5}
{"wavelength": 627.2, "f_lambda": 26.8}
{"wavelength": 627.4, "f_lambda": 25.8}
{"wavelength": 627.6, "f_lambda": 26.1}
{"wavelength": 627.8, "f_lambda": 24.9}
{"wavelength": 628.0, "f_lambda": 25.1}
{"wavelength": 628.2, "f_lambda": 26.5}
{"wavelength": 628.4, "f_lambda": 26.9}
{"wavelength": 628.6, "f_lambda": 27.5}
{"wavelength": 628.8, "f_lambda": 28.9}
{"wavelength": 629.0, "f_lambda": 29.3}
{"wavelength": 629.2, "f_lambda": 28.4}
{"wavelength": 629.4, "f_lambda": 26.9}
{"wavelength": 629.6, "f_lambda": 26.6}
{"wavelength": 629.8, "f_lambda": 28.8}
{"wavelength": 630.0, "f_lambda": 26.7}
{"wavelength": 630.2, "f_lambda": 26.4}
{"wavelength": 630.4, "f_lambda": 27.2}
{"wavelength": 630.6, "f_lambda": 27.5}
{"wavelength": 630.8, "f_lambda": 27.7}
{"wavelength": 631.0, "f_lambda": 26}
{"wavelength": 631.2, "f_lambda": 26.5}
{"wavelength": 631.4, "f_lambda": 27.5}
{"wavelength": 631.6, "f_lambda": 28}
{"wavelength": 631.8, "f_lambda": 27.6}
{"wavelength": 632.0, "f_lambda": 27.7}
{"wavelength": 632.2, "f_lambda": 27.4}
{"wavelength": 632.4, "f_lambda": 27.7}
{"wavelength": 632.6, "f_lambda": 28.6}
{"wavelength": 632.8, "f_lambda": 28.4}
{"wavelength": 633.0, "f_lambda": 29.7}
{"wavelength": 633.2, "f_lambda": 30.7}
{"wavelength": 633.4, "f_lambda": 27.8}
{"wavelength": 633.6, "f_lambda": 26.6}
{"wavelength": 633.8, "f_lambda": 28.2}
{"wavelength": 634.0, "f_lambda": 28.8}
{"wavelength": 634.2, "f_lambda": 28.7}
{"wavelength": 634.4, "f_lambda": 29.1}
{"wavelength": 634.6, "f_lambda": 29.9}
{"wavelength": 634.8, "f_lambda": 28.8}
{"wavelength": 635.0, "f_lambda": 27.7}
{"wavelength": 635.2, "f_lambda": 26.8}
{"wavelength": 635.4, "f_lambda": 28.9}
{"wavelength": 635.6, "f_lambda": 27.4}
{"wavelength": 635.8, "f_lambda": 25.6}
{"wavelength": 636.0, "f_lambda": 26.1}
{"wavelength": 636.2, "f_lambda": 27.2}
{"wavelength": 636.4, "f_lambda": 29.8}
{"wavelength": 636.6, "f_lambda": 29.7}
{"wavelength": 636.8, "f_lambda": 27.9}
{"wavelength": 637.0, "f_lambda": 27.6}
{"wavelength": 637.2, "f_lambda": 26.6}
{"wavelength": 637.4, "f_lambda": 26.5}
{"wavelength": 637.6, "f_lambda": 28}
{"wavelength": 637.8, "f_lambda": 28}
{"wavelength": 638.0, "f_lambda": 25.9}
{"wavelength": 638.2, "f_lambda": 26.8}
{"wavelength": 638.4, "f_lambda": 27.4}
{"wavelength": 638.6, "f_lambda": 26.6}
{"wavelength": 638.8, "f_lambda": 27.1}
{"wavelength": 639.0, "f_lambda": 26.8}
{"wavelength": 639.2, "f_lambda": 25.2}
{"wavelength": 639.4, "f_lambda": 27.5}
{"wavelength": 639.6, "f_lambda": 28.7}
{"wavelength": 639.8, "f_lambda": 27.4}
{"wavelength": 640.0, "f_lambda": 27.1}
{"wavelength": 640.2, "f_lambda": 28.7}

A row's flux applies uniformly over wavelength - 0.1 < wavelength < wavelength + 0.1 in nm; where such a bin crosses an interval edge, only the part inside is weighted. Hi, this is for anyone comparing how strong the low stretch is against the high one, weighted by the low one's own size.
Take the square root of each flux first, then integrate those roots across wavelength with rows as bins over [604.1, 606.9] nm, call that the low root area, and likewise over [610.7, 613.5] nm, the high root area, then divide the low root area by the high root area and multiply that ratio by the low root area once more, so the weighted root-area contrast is 15.1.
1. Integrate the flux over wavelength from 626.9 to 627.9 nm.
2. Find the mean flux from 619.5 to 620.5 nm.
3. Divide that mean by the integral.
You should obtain 0.96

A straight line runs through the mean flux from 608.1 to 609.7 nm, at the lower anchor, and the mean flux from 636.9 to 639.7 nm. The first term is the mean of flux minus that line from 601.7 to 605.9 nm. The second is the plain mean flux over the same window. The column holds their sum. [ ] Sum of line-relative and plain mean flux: 27.4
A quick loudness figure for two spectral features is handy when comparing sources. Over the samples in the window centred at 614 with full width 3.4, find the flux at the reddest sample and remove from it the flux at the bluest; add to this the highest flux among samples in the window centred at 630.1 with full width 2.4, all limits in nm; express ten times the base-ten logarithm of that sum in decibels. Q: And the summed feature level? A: 14.8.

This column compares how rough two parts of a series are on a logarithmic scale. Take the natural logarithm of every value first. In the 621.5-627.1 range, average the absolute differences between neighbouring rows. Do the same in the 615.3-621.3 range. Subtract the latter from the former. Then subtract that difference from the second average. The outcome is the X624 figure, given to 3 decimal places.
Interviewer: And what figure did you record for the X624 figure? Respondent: 0.067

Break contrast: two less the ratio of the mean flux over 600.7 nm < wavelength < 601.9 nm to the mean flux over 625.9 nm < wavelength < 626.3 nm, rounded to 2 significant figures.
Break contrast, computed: 0.91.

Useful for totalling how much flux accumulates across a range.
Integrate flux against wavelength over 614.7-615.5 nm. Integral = 22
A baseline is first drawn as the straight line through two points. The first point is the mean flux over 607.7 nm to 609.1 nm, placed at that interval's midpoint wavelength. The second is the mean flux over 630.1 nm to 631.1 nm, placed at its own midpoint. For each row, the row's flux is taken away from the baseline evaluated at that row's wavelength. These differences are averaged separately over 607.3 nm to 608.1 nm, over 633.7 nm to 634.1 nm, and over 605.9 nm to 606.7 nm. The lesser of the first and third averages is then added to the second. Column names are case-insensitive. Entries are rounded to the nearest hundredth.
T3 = -1.67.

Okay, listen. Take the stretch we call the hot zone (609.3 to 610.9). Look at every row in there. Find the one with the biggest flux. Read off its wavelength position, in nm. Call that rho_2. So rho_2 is 609.6 nm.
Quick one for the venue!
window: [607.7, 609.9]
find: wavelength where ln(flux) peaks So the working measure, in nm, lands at 608.0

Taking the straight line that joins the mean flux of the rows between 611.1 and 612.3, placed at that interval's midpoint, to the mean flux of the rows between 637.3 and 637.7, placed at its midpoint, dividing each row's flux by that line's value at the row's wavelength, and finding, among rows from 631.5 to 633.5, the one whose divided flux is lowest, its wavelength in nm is 632.2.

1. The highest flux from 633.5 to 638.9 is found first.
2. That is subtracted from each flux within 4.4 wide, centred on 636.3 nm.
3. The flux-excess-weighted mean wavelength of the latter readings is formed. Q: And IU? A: 636.61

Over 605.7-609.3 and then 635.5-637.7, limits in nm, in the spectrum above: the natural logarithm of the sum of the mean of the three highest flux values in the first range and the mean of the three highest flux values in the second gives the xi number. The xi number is 4.07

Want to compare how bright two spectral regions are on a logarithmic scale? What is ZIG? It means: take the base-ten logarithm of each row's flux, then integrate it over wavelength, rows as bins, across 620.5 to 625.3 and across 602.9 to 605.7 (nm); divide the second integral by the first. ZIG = 0.61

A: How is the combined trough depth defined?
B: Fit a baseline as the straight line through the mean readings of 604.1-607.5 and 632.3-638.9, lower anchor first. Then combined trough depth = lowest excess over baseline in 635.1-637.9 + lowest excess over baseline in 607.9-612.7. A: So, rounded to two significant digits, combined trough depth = -8.7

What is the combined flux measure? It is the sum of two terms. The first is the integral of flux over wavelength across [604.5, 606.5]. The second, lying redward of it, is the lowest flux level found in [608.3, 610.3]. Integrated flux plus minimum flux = 78.7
